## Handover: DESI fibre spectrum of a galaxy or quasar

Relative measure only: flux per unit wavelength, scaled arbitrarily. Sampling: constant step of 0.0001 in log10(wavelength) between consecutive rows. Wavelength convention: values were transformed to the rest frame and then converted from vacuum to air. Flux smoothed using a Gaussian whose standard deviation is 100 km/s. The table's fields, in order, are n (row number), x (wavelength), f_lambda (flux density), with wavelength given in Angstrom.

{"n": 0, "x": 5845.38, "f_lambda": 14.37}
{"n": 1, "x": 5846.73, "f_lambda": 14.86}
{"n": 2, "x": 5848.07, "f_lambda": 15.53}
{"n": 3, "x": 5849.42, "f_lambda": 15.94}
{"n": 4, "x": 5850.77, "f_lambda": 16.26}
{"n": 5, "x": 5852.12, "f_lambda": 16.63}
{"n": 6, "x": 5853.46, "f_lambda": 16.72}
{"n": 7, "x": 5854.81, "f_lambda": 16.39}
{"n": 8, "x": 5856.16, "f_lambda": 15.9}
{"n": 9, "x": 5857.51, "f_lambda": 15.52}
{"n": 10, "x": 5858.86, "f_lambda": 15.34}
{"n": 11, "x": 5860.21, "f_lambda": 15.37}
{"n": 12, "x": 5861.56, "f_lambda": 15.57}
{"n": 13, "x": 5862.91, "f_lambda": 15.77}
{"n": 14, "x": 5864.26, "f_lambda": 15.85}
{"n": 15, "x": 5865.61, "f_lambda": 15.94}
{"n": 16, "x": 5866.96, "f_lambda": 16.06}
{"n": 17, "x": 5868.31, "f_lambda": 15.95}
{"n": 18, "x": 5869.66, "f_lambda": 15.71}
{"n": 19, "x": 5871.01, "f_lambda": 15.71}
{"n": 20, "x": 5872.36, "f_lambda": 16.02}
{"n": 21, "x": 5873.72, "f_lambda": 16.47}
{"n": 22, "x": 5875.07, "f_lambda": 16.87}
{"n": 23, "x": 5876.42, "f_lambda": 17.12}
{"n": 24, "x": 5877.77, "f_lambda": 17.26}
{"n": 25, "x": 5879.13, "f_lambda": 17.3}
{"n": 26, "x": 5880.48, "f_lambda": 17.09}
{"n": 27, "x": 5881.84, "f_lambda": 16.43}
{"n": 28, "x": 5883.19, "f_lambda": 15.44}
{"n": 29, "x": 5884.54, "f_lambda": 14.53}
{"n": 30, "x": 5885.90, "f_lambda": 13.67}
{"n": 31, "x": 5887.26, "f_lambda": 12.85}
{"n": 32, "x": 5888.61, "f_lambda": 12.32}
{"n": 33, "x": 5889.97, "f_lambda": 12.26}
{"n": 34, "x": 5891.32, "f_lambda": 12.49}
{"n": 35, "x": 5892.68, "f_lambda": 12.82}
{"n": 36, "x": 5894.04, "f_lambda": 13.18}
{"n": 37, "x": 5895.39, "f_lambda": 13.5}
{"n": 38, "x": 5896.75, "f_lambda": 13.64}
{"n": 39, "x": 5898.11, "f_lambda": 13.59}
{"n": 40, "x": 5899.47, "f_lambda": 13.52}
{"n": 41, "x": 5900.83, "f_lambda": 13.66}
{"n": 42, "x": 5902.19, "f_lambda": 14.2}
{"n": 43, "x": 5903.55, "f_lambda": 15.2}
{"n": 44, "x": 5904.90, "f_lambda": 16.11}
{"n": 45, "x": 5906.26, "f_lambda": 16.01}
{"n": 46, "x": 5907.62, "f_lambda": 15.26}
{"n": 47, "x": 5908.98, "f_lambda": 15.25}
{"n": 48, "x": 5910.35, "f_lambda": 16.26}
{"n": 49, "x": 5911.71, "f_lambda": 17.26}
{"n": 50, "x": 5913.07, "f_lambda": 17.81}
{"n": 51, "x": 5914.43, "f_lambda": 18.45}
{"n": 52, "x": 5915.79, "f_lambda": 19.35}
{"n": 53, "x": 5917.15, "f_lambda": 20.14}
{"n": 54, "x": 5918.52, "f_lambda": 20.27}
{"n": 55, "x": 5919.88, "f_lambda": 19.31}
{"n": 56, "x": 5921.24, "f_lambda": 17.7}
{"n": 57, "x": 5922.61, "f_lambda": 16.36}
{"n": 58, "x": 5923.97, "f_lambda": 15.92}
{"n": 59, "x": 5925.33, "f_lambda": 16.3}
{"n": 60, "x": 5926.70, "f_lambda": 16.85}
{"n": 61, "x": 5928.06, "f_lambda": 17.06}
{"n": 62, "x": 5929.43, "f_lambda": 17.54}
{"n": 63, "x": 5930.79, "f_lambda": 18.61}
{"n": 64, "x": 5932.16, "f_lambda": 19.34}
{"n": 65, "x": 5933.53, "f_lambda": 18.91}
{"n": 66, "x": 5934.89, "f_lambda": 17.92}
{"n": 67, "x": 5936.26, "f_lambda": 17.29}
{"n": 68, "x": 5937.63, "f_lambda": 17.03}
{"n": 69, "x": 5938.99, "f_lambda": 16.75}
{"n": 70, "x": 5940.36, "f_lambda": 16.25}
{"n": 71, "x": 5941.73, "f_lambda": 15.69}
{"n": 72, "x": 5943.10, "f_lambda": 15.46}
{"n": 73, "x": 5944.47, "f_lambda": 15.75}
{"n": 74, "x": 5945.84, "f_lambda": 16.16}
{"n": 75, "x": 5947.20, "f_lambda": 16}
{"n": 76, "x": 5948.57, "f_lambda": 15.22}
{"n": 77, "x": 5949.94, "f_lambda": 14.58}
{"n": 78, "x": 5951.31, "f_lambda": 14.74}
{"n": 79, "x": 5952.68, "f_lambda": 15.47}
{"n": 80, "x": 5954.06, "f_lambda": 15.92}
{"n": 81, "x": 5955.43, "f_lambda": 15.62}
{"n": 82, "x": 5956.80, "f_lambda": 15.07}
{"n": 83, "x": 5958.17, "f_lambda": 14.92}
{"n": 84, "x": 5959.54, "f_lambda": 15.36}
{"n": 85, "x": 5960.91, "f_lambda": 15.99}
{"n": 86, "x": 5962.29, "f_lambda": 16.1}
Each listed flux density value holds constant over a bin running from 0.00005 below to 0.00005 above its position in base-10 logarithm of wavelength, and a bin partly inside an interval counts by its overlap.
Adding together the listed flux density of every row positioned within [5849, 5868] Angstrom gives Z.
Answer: 223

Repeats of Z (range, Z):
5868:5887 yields 226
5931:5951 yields 232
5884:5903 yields 186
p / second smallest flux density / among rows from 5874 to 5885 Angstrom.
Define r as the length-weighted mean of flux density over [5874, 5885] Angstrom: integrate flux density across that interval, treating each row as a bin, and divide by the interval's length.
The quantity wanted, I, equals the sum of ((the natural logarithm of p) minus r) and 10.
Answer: -3.8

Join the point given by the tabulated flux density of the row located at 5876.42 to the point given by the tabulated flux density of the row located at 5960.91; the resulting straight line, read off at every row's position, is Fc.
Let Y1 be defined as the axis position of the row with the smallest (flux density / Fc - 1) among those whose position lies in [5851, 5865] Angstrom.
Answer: 5858.86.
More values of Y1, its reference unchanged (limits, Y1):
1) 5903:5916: 5903.55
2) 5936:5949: 5948.57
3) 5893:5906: 5894.04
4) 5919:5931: 5923.97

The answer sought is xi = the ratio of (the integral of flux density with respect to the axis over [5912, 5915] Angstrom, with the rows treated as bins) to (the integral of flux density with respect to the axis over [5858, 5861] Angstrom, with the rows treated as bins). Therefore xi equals 1.17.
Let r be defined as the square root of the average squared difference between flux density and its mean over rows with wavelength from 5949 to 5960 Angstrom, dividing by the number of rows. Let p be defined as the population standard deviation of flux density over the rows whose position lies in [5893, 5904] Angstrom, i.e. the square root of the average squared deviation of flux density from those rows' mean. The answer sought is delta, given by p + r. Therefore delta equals 1.0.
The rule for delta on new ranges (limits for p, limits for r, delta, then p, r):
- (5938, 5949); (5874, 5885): 1.4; 0.5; 0.94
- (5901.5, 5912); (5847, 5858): 1.3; 0.9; 0.43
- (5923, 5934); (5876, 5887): 2.5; 1.2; 1.31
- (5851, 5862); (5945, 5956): 1.1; 0.5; 0.54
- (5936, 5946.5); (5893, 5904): 1.2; 0.6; 0.59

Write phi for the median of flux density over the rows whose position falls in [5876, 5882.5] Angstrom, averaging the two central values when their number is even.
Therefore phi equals 17.1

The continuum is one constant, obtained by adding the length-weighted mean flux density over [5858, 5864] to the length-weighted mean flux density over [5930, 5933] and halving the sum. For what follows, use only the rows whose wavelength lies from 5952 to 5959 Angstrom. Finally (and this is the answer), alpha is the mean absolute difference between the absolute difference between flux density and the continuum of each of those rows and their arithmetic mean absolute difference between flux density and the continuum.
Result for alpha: 0.32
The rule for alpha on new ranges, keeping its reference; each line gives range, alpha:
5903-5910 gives 0.40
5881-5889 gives 1.26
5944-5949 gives 0.30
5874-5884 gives 0.47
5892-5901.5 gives 0.24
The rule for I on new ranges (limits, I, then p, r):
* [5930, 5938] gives -5.4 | 17.29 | 18.2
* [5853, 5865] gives -3.1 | 15.37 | 15.8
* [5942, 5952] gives -2.7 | 14.74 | 15.4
